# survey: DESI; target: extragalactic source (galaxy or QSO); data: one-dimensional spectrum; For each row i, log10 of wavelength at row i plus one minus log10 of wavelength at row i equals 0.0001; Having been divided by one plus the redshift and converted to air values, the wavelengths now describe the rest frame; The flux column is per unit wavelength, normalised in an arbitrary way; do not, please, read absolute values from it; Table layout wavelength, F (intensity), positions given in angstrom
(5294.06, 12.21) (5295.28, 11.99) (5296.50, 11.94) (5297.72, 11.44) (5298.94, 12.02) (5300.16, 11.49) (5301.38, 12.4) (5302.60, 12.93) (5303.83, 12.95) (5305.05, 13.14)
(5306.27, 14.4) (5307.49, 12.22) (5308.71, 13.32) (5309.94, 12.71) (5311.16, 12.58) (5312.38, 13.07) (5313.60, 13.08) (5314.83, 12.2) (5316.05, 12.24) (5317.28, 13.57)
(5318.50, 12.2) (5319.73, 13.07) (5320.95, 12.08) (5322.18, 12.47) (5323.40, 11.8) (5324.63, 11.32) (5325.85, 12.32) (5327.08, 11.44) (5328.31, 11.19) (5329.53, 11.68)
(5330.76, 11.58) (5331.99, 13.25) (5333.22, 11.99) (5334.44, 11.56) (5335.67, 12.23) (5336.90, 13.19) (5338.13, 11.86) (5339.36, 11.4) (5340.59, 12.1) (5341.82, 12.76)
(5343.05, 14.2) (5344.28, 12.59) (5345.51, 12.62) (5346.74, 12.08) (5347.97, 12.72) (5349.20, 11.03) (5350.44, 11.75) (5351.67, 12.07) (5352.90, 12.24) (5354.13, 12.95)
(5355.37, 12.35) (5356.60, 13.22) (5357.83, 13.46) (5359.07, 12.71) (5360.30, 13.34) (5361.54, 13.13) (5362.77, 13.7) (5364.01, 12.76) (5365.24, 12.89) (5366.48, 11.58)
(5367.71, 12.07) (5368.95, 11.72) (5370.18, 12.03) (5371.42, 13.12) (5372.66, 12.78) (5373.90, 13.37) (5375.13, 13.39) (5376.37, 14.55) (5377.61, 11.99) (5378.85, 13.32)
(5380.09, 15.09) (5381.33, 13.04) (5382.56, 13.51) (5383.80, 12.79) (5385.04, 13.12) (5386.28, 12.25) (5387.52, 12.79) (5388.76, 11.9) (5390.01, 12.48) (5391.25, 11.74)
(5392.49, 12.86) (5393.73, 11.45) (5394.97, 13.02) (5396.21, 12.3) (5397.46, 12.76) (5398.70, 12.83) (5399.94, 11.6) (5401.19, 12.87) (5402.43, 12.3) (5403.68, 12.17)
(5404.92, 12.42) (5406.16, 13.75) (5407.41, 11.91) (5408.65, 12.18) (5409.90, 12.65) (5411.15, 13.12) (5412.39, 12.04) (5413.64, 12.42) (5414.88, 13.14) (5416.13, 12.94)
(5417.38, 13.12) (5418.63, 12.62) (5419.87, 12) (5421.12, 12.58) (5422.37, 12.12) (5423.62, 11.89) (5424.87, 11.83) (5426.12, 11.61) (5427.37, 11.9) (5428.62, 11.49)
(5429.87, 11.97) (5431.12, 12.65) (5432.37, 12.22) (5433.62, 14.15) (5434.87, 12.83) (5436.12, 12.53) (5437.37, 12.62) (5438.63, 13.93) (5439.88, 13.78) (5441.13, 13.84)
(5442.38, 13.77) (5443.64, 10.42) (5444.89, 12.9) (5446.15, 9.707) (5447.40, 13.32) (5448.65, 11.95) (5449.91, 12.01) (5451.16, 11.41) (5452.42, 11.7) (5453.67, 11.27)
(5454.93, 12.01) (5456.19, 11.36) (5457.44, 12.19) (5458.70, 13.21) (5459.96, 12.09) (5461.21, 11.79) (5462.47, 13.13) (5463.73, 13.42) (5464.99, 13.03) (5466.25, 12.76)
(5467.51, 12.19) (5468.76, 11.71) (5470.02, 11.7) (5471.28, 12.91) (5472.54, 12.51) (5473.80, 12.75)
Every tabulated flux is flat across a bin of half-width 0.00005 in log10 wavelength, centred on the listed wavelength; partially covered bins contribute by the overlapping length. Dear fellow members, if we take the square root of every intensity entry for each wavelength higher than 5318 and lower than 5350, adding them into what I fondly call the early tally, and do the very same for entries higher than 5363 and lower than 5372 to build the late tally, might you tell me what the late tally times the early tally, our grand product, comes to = 2227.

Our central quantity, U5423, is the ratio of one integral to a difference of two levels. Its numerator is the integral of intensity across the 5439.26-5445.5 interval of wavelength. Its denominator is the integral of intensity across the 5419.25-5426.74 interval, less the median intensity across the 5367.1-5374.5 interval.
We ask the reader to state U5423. 1.0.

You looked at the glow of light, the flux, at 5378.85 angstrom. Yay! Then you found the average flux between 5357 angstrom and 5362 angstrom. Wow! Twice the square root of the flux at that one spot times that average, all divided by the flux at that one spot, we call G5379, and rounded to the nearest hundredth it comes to 1.99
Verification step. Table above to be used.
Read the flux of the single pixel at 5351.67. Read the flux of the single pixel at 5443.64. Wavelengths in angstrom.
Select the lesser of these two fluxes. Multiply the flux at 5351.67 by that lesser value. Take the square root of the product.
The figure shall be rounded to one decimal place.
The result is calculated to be 11.2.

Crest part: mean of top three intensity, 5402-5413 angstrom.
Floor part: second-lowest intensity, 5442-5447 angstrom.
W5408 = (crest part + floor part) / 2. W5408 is 11.8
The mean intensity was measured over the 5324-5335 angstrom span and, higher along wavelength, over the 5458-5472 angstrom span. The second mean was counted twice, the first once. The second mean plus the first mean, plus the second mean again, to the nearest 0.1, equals 36.9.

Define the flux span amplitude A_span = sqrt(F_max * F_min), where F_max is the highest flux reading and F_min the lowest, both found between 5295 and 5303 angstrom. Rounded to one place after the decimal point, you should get 12.2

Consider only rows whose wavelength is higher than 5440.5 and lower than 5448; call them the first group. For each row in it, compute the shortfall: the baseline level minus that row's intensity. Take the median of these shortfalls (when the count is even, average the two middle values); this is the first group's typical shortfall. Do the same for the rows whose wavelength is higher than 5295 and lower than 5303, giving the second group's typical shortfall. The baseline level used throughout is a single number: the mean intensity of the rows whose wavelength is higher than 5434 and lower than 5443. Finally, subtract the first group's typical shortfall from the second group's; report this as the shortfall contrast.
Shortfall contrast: 1.1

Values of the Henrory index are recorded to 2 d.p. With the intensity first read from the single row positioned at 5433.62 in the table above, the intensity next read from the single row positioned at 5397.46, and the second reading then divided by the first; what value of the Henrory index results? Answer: 0.90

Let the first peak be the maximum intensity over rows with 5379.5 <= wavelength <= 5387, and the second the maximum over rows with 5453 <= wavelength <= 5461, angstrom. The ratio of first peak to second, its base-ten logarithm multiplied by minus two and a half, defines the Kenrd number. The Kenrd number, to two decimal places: -0.14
